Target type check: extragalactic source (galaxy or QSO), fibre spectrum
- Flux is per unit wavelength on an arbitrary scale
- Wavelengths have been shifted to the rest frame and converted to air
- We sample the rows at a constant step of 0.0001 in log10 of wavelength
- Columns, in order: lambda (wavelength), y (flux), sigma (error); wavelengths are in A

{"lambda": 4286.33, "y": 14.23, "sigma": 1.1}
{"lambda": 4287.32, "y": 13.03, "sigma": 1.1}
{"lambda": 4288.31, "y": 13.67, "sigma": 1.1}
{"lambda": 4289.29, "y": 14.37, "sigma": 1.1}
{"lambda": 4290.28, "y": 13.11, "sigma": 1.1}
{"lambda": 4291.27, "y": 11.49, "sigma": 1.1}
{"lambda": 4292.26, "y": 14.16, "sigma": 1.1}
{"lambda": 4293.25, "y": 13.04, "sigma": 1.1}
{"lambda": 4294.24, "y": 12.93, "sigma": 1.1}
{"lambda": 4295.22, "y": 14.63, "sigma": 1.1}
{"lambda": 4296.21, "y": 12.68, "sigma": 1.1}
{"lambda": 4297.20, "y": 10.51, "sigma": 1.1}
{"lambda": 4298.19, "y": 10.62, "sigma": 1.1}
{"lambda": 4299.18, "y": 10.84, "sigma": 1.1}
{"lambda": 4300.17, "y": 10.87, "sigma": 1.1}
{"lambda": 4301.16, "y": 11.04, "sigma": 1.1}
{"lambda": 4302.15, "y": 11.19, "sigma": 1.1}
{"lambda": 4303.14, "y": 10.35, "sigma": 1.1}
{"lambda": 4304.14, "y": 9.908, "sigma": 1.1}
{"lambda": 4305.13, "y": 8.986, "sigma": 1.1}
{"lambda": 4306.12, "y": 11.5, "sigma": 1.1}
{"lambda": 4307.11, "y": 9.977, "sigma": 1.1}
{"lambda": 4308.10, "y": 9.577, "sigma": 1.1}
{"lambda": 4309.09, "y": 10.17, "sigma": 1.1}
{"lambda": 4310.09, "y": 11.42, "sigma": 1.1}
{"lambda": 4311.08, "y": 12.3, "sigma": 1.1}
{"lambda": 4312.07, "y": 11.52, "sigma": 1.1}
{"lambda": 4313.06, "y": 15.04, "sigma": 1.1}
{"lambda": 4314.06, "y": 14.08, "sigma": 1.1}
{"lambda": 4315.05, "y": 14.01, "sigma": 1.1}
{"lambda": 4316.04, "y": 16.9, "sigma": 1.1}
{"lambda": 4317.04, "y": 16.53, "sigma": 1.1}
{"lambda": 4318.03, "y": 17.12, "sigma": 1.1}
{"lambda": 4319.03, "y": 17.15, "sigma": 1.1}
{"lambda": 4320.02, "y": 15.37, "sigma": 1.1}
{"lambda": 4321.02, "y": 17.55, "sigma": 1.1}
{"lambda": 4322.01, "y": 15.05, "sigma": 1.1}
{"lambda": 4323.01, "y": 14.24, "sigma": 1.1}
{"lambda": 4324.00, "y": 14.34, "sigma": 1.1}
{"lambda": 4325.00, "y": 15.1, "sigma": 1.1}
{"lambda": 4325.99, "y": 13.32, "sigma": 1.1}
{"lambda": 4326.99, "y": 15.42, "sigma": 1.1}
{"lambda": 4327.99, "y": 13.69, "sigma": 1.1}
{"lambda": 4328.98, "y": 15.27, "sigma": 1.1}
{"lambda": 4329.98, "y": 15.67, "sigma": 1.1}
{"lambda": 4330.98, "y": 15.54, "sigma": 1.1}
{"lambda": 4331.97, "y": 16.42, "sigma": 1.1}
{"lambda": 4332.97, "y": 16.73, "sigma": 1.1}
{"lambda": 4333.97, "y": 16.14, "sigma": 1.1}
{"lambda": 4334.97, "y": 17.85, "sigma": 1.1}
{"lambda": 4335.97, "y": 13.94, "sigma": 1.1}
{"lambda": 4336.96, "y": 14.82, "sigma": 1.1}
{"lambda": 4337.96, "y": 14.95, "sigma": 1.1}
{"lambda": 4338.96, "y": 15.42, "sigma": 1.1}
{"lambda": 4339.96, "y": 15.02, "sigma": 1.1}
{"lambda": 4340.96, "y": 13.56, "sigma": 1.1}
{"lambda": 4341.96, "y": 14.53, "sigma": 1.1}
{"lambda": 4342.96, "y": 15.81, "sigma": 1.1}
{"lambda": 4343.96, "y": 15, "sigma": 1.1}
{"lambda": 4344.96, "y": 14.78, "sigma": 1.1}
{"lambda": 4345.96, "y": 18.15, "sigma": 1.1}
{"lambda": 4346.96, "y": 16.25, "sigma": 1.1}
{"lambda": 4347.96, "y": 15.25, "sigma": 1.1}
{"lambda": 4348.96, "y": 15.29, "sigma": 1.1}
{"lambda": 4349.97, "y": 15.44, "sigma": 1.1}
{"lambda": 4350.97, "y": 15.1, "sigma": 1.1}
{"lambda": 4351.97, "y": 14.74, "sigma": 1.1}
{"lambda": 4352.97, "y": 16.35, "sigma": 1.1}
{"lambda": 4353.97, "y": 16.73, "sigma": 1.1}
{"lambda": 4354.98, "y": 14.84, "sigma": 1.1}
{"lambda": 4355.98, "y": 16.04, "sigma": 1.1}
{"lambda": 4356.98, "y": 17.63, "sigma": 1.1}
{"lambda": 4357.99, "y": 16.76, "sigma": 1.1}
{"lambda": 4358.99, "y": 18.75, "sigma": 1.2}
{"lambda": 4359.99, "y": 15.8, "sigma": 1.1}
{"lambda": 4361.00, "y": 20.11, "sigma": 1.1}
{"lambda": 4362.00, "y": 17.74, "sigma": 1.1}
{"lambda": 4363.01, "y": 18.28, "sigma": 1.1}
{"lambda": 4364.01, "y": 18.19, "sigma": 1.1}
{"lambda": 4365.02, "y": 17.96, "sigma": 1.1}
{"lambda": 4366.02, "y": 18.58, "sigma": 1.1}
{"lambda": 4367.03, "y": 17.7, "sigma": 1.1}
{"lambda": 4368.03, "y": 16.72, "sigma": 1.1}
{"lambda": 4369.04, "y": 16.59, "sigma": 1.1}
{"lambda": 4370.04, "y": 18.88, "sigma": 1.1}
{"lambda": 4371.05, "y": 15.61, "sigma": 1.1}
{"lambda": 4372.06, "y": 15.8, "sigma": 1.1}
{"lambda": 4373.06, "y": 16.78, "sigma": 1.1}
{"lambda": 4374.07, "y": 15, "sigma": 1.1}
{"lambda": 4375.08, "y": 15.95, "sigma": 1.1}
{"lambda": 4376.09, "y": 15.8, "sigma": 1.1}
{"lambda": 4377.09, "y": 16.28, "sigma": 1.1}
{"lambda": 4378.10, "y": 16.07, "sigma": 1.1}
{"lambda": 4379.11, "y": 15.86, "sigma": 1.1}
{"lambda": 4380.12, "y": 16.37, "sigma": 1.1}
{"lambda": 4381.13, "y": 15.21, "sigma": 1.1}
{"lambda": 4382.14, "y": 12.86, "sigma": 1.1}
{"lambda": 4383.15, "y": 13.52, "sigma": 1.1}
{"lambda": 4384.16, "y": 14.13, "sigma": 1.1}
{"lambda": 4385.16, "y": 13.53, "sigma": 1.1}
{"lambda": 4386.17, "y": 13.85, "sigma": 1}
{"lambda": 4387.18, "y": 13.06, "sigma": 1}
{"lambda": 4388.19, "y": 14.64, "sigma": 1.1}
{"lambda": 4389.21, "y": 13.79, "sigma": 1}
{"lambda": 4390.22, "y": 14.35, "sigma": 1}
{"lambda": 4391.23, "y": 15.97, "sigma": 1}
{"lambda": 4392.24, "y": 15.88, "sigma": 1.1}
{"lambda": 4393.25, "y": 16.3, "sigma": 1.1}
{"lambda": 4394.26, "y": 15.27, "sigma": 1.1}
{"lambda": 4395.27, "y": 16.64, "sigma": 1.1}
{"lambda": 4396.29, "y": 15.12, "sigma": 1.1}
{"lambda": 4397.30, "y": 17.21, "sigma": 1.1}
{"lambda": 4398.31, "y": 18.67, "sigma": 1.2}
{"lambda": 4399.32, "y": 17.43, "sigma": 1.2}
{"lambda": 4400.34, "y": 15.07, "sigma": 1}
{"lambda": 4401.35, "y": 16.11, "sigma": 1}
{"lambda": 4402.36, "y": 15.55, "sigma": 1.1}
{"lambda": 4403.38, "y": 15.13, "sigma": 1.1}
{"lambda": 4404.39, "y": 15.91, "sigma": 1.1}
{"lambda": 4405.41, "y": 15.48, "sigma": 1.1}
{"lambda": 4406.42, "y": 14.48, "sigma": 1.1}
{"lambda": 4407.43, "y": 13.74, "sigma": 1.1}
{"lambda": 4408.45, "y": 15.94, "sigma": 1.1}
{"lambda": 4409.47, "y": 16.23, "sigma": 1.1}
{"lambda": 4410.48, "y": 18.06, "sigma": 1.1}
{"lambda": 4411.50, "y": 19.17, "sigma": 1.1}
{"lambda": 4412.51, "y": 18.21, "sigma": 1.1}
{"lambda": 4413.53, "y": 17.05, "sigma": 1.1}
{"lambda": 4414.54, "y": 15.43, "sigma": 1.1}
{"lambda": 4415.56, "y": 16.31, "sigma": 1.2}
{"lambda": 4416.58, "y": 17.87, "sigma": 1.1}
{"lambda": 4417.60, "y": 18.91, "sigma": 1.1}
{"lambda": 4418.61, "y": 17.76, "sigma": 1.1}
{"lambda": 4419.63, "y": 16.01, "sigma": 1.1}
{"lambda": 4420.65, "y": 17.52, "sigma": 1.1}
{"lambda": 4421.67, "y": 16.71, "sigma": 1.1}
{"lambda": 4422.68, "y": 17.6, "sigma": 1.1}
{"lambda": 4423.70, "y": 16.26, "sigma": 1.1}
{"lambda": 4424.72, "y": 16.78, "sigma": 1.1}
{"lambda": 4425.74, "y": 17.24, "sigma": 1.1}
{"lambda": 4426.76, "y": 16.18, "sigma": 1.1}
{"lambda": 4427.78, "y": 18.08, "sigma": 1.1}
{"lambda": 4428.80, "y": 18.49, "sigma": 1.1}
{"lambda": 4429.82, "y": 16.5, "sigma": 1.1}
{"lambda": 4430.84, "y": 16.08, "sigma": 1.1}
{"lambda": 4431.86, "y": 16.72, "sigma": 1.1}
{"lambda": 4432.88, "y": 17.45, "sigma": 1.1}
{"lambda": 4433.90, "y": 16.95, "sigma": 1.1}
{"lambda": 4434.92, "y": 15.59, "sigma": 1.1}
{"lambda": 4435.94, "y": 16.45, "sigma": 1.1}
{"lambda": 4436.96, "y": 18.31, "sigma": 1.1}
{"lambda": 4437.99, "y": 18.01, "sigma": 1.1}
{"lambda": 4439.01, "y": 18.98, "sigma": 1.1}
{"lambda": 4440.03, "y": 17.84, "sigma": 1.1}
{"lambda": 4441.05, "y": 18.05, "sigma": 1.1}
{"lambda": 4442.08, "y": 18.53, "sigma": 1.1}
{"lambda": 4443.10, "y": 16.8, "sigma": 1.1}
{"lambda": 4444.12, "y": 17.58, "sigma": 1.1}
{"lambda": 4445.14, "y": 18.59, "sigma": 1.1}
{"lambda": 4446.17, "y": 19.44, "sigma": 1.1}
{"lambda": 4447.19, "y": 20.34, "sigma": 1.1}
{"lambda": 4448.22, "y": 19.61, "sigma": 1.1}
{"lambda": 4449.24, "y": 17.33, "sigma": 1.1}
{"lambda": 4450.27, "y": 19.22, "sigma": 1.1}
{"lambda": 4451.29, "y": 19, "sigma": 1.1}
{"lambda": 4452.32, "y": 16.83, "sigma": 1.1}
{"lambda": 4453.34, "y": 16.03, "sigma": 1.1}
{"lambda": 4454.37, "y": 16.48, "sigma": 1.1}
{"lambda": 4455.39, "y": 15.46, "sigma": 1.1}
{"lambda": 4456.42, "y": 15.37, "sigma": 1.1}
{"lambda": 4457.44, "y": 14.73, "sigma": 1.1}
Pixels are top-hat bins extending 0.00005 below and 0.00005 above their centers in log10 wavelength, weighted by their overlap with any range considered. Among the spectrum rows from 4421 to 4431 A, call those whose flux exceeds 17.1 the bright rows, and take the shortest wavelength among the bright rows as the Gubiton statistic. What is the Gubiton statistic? 4422.68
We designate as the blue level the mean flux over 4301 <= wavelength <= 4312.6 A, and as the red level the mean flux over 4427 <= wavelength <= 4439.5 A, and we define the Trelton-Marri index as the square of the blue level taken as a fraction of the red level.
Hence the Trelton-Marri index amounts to 0.38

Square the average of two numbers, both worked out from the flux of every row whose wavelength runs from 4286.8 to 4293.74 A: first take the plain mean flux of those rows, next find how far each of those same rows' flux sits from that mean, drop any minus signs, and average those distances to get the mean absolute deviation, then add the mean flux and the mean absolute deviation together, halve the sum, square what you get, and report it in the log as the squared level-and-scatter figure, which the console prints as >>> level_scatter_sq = 49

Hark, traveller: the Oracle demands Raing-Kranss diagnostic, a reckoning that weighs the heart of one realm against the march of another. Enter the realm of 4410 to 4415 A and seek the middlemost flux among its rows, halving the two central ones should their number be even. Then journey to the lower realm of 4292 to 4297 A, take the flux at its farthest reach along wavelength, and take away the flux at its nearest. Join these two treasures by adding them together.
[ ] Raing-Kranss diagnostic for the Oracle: 16.6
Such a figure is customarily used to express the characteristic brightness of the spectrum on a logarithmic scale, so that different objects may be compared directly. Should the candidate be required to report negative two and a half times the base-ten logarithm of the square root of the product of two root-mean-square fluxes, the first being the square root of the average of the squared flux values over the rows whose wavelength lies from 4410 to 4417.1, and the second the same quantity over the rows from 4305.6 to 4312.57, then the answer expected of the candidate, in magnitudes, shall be -2.85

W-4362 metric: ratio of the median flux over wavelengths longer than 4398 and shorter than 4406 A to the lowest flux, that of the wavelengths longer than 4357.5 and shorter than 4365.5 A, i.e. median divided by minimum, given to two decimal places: 1.00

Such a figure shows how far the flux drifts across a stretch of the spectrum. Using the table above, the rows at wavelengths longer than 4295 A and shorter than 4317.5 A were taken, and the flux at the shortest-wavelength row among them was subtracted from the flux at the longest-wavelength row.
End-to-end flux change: 2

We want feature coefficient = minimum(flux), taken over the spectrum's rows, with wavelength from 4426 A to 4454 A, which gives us 15.59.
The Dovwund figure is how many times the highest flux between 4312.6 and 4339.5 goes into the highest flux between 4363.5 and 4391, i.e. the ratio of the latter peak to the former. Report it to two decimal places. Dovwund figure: 1.06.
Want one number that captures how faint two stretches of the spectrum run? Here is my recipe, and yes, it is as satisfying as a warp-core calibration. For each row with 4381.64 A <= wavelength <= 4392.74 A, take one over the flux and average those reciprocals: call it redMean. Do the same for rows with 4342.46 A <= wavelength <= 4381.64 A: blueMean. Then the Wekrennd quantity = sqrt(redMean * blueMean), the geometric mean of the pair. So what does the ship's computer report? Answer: 0.066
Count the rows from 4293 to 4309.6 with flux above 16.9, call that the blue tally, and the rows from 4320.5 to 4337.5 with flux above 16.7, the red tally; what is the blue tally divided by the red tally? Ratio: 0.00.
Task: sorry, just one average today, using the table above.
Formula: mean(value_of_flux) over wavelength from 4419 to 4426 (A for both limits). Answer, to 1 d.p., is 16.9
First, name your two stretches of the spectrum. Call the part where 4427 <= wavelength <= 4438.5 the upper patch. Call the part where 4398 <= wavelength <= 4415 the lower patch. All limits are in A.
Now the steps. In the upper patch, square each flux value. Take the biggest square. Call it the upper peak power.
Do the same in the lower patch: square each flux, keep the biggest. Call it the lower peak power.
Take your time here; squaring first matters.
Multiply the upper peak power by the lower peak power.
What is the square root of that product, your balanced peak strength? 354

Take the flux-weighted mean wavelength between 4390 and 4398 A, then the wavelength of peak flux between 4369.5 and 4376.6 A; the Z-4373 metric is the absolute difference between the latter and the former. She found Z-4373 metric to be 23.8 A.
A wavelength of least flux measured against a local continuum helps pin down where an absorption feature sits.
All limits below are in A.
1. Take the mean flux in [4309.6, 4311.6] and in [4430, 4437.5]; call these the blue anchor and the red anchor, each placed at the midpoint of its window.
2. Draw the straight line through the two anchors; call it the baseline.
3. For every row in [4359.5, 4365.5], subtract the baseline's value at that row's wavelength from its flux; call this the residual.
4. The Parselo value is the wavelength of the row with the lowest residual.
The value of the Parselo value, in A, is 4359.99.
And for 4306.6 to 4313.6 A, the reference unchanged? 4308.10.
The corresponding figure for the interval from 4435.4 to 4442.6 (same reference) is 4435.94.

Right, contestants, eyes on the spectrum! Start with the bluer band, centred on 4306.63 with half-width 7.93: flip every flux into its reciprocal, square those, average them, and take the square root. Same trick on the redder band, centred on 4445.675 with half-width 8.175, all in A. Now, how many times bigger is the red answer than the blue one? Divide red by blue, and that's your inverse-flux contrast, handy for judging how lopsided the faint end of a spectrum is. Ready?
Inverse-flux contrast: 0.60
